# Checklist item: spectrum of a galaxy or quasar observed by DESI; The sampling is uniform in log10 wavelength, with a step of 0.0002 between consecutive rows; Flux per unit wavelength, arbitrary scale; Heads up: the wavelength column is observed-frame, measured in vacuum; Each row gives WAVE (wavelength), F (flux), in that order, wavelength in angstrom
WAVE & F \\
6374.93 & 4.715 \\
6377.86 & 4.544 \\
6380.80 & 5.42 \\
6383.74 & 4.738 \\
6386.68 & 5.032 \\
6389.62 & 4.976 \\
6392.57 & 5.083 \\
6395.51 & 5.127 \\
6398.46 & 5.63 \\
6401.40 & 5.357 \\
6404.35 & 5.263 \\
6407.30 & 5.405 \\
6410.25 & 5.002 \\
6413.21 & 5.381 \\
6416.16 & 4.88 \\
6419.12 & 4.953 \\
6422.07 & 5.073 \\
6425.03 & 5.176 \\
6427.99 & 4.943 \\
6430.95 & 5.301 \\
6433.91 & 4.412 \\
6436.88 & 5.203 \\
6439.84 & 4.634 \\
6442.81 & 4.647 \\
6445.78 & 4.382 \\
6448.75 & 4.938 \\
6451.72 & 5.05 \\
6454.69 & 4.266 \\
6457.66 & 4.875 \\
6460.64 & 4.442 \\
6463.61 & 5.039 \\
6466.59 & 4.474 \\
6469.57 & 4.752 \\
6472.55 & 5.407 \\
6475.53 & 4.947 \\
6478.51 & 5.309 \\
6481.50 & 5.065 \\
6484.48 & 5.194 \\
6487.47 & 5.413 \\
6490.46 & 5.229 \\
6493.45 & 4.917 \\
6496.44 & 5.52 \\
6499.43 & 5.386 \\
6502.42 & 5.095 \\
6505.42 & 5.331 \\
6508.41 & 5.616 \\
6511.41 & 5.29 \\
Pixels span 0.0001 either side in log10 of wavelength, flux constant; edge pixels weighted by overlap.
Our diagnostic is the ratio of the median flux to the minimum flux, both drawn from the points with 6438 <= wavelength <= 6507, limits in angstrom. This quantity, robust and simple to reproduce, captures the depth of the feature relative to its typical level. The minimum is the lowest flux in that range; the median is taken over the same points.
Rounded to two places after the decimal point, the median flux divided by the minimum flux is 1.18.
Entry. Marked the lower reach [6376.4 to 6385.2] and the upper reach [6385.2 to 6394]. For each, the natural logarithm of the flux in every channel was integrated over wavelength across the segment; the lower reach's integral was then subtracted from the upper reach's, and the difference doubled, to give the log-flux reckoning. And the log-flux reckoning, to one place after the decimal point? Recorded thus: 0.5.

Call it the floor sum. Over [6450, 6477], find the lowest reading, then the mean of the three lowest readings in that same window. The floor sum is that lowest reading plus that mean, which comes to 8.7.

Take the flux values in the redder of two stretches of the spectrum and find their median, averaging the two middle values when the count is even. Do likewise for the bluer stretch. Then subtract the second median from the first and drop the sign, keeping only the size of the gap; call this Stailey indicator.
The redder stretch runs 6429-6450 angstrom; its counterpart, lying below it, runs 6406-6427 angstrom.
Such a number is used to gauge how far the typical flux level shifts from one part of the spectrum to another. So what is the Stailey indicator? 0.4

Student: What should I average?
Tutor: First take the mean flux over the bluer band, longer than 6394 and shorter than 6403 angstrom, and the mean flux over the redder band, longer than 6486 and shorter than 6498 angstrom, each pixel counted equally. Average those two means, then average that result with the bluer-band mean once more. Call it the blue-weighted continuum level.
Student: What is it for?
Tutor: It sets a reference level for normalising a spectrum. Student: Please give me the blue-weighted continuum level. 5.35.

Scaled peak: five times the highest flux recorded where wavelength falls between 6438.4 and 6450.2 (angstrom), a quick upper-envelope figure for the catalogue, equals 24.7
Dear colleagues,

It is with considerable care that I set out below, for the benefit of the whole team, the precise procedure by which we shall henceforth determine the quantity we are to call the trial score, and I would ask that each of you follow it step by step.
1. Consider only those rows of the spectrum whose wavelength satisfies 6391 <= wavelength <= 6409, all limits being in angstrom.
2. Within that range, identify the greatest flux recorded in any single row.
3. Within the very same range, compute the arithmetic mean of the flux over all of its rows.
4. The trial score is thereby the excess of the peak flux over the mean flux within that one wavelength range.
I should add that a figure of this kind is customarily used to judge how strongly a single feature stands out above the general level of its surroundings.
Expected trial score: 0.32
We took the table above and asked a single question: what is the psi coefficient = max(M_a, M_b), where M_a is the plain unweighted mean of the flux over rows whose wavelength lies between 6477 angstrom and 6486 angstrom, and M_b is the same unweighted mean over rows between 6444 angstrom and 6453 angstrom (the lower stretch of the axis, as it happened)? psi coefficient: 5.19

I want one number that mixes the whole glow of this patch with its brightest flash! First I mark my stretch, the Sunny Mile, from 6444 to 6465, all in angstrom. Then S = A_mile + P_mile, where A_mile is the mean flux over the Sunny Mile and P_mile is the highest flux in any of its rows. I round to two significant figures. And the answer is 9.8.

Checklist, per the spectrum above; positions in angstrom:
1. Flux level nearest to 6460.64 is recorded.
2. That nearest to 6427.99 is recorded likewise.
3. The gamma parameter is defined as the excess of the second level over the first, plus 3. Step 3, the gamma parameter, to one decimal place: 3.5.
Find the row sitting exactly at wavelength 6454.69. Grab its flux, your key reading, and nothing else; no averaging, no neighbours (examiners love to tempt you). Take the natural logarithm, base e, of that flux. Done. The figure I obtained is 1.45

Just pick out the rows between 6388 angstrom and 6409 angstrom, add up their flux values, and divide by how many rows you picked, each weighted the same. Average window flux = 5.3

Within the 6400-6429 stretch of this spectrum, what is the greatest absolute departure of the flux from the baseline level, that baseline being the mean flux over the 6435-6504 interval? 0.44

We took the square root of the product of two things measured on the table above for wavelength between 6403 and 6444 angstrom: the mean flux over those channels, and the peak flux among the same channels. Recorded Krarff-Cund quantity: 5.21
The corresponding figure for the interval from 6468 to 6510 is 5.42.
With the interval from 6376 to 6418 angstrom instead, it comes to 5.37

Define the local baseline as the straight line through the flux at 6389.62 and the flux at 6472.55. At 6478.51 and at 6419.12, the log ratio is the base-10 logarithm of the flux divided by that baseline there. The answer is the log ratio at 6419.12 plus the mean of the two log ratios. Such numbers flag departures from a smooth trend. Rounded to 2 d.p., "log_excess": -0.03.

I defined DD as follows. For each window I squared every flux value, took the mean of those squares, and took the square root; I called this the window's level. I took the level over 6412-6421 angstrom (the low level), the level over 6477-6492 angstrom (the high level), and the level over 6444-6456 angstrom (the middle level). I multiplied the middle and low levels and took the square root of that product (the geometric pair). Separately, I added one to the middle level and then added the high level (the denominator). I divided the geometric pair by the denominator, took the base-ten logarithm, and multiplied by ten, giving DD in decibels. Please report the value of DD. -3.51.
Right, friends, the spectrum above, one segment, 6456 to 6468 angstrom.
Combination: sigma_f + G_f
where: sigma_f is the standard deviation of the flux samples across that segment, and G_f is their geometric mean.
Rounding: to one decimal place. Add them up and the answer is 5.0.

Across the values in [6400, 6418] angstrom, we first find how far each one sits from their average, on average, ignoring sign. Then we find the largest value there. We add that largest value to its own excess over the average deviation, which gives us 10.6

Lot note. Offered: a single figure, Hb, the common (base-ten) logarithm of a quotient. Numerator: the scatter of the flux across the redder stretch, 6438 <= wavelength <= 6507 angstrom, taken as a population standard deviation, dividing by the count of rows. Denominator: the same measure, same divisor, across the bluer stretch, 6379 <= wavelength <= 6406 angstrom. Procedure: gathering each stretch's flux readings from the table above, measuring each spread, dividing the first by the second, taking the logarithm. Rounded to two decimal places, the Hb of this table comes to 0.15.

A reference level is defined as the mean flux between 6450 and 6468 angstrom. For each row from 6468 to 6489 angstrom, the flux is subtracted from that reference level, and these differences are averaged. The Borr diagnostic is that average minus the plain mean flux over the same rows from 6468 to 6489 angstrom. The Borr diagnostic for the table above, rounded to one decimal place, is -5.6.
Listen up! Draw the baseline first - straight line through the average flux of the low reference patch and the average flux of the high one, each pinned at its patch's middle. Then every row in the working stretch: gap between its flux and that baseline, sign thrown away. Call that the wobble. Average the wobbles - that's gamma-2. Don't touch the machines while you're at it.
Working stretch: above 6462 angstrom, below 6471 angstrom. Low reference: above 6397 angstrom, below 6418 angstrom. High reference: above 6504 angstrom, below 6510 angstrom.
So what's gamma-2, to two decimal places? 0.64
